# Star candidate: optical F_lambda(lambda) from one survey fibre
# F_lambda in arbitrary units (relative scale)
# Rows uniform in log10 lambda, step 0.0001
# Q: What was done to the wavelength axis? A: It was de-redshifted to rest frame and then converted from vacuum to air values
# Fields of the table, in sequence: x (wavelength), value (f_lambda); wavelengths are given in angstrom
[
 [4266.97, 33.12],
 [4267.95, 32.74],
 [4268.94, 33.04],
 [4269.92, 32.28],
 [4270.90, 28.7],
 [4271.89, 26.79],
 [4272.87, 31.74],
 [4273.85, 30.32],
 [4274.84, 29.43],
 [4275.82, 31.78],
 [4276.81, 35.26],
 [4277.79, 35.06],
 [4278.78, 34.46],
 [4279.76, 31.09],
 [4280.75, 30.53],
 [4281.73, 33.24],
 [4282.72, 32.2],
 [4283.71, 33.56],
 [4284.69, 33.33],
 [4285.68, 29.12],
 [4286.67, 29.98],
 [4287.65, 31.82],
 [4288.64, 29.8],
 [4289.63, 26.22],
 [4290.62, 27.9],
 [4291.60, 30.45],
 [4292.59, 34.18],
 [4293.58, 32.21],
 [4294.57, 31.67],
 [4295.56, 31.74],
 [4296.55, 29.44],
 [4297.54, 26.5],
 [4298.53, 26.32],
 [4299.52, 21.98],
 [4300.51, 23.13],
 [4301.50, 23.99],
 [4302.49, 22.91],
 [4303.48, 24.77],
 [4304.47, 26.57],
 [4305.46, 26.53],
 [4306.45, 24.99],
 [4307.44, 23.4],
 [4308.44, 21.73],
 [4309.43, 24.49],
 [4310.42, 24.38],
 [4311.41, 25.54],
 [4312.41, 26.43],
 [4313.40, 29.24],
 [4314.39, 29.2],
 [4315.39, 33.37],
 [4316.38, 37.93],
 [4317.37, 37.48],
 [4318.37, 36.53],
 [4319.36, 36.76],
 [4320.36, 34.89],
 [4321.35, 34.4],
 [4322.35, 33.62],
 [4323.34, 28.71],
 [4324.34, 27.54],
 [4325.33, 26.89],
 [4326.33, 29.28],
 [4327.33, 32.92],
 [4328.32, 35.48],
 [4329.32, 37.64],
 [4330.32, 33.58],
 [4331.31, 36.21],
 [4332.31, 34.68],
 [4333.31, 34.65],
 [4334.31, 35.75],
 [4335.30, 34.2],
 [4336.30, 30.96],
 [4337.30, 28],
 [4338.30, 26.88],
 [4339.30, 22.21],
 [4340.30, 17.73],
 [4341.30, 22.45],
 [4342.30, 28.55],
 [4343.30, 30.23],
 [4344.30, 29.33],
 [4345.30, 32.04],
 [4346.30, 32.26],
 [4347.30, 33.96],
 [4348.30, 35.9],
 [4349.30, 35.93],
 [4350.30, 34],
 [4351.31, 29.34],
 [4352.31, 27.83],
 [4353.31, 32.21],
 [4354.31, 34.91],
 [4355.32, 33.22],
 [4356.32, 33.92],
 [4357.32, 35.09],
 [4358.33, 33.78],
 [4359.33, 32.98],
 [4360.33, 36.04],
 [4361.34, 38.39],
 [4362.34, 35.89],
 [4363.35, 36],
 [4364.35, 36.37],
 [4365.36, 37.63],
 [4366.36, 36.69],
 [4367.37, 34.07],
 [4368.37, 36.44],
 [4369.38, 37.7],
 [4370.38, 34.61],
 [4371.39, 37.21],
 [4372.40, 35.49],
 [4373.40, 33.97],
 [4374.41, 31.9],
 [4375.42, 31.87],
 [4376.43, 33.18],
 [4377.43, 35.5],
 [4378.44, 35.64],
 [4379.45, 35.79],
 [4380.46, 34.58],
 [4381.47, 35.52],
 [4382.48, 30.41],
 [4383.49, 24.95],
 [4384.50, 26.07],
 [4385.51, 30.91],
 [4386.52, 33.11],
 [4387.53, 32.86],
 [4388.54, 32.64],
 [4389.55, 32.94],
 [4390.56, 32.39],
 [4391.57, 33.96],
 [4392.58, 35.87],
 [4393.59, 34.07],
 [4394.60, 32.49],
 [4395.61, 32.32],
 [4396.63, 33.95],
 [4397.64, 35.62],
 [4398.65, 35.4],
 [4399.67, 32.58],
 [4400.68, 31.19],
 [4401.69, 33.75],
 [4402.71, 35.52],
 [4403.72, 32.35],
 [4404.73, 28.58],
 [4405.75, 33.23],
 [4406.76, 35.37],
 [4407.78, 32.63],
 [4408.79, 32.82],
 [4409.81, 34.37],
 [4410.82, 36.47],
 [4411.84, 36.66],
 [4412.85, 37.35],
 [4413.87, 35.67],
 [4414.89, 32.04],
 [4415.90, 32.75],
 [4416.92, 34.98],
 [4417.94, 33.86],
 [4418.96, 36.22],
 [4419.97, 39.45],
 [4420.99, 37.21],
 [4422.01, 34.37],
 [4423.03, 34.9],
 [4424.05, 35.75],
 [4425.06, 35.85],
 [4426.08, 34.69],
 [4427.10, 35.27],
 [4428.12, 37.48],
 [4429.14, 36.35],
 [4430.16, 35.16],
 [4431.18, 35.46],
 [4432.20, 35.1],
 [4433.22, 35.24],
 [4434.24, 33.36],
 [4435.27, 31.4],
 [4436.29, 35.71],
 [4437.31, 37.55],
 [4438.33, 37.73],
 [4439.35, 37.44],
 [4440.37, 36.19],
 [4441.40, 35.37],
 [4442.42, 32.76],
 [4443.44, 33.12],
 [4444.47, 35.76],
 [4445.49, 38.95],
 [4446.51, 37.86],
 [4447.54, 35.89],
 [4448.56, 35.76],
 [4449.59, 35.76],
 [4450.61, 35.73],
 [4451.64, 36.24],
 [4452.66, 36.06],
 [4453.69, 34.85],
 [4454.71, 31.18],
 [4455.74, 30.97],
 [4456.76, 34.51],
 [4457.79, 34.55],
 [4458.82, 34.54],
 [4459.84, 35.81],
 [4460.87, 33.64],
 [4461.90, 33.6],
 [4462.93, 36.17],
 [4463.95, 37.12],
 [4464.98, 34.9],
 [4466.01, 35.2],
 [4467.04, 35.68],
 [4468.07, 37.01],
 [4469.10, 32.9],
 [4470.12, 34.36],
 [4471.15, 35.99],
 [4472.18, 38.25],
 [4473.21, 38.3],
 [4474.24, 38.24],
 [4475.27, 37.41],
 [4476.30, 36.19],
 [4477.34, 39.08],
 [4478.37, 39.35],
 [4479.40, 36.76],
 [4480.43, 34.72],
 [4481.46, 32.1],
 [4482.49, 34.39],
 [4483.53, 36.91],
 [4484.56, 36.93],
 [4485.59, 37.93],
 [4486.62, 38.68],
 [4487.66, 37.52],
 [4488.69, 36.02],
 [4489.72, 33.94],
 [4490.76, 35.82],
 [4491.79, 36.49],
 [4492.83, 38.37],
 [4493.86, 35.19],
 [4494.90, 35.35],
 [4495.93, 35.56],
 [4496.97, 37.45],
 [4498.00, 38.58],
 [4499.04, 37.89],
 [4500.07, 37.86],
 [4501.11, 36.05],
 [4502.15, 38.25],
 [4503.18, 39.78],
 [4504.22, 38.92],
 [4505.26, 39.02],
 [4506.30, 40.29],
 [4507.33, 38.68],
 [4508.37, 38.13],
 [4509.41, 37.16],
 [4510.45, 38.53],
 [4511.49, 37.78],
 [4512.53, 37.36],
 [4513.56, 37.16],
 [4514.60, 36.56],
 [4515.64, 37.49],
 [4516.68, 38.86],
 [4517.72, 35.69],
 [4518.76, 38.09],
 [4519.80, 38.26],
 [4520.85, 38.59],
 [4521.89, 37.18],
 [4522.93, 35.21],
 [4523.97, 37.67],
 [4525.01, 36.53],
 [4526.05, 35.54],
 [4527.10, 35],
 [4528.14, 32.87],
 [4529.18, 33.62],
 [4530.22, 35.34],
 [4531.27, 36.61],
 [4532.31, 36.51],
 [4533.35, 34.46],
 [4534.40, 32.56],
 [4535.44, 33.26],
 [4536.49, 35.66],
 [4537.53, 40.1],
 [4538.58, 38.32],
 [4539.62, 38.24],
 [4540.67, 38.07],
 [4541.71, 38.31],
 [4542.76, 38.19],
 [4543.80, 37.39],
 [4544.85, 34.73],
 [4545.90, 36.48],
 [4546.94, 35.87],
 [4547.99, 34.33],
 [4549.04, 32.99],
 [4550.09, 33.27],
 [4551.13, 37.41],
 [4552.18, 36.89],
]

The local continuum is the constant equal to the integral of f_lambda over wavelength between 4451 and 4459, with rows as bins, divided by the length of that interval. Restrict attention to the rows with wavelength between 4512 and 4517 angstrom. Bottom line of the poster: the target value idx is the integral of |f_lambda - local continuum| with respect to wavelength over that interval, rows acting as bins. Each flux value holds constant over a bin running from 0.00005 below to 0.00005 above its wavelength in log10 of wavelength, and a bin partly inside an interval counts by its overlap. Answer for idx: 17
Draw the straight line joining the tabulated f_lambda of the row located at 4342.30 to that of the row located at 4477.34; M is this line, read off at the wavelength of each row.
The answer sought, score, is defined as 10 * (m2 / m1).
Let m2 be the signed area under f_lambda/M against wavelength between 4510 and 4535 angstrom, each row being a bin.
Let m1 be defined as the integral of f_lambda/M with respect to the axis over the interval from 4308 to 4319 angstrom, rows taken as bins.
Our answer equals 17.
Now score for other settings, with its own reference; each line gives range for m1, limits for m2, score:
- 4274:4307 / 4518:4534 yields 3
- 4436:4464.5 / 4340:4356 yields 6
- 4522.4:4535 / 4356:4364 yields 9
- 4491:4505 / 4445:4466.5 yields 16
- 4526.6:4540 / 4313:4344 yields 33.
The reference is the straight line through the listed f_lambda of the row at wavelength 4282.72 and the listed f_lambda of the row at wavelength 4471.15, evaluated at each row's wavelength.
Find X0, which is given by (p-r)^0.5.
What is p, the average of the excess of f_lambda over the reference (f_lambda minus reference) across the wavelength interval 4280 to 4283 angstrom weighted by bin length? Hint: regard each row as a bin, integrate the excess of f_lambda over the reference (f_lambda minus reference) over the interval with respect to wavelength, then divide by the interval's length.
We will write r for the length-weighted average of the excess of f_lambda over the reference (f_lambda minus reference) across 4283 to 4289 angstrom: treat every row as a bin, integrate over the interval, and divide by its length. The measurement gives 0.8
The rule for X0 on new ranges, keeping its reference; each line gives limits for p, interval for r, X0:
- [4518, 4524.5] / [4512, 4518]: 0.2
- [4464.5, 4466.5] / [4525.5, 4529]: 1.4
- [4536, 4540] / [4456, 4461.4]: 1.4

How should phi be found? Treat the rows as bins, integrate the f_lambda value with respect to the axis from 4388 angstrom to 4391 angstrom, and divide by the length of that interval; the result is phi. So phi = 32.7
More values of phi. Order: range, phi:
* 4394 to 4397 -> 32.9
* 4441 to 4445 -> 34.3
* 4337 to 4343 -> 24.4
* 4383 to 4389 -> 30.1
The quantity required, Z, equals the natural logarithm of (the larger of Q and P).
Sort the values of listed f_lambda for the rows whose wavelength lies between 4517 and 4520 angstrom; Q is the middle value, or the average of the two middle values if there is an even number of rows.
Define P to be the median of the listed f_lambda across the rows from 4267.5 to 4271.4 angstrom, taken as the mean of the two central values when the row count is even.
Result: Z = 3.64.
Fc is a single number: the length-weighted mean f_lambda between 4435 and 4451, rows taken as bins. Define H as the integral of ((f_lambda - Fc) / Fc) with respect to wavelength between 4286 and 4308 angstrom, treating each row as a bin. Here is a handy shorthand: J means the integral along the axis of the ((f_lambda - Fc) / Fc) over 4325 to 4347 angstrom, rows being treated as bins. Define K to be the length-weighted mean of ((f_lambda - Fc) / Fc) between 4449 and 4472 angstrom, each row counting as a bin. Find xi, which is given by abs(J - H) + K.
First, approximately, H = -5.1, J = -3.2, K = -0.027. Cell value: 1.8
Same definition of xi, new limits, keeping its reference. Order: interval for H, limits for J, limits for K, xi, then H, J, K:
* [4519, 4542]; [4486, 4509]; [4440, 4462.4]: 0.7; 0.2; 1.0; -0.026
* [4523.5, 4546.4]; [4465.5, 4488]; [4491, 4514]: 0.3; 0.2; 0.4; 0.050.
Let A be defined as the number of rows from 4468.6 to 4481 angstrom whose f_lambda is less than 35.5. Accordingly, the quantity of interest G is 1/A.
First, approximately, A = 3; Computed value 0.333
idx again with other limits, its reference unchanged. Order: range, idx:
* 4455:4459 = 5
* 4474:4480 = 22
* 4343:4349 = 14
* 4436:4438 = 5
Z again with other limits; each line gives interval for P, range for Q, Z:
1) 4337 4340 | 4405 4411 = 3.52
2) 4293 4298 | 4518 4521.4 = 3.64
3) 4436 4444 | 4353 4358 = 3.58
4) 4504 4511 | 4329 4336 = 3.66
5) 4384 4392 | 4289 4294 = 3.49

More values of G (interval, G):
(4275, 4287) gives 0.083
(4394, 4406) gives 0.100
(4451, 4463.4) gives 0.125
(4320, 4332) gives 0.100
